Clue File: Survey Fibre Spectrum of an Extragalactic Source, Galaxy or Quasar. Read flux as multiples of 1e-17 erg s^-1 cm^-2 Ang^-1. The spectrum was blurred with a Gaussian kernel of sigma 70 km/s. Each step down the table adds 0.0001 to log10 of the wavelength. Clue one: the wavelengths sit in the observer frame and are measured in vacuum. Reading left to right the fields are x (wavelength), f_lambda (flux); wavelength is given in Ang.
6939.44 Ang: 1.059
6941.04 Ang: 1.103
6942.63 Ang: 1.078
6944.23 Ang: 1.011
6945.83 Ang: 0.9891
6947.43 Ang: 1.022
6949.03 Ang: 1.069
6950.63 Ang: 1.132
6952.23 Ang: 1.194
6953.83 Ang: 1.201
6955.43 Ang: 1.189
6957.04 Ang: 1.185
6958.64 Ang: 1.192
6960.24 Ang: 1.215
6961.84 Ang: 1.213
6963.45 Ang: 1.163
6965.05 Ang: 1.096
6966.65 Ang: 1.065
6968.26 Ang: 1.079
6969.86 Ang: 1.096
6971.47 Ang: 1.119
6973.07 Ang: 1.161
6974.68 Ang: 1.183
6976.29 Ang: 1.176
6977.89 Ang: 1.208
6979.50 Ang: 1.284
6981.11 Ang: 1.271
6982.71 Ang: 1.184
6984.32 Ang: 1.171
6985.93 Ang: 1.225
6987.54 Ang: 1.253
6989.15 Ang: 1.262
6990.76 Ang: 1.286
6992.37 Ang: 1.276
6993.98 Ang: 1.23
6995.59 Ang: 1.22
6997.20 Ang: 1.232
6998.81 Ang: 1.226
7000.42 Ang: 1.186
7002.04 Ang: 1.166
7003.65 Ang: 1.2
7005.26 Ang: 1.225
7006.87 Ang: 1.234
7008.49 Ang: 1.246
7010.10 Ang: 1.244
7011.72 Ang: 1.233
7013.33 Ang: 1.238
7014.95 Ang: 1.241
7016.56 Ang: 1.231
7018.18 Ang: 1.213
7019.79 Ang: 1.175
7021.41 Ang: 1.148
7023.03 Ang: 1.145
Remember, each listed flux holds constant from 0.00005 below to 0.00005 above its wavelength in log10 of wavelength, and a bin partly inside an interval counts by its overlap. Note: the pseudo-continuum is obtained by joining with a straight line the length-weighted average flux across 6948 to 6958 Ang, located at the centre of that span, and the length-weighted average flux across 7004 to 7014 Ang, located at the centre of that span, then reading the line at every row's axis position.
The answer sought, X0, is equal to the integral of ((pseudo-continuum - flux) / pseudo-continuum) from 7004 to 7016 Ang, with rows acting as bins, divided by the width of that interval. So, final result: 0.00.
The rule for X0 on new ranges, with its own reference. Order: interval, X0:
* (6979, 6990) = -0.03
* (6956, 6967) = 0.00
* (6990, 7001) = -0.02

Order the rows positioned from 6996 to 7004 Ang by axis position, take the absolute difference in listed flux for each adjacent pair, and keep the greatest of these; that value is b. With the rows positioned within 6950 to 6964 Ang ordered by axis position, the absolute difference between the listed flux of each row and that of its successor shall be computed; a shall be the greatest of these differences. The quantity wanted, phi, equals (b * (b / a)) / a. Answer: 0.42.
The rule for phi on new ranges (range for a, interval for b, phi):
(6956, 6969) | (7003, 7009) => 0.14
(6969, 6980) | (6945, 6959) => 0.69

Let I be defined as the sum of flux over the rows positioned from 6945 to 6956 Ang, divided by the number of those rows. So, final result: 1.11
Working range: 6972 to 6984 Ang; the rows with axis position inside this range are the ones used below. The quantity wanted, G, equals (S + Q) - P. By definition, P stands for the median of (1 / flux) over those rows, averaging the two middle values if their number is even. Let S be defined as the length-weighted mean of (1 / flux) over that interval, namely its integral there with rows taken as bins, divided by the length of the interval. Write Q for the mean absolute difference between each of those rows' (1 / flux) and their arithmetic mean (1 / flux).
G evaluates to 0.012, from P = 0.84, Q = 0.026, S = 0.831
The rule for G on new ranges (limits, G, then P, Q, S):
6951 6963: 0.006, 0.84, 0.007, 0.837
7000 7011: 0.024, 0.82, 0.018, 0.823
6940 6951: 0.054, 0.94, 0.039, 0.950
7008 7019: 0.008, 0.81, 0.005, 0.810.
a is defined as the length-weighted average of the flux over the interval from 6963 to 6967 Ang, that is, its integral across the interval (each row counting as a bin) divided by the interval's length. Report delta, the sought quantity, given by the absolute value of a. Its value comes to 1.11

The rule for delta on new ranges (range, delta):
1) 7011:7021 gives 1.22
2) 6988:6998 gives 1.25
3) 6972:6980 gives 1.20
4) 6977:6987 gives 1.22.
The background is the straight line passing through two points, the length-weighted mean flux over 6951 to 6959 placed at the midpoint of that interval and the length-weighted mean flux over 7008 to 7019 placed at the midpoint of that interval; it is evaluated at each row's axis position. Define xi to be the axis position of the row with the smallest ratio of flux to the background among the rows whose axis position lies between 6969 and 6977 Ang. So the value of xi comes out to 6969.86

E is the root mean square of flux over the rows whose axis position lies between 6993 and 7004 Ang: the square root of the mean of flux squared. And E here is 1.21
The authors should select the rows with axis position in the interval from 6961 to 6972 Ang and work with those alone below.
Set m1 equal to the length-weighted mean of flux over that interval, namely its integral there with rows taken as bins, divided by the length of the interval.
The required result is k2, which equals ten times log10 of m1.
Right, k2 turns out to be 0.49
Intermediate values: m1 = 1.12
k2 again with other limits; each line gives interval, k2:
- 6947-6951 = 0.31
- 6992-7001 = 0.89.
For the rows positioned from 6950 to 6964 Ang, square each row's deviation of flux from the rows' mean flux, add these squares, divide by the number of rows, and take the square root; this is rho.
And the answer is 0.024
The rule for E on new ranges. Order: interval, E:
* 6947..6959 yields 1.15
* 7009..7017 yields 1.24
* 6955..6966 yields 1.18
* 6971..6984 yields 1.20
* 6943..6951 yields 1.05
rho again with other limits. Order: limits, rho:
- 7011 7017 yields 0.004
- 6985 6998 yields 0.023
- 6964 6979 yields 0.049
